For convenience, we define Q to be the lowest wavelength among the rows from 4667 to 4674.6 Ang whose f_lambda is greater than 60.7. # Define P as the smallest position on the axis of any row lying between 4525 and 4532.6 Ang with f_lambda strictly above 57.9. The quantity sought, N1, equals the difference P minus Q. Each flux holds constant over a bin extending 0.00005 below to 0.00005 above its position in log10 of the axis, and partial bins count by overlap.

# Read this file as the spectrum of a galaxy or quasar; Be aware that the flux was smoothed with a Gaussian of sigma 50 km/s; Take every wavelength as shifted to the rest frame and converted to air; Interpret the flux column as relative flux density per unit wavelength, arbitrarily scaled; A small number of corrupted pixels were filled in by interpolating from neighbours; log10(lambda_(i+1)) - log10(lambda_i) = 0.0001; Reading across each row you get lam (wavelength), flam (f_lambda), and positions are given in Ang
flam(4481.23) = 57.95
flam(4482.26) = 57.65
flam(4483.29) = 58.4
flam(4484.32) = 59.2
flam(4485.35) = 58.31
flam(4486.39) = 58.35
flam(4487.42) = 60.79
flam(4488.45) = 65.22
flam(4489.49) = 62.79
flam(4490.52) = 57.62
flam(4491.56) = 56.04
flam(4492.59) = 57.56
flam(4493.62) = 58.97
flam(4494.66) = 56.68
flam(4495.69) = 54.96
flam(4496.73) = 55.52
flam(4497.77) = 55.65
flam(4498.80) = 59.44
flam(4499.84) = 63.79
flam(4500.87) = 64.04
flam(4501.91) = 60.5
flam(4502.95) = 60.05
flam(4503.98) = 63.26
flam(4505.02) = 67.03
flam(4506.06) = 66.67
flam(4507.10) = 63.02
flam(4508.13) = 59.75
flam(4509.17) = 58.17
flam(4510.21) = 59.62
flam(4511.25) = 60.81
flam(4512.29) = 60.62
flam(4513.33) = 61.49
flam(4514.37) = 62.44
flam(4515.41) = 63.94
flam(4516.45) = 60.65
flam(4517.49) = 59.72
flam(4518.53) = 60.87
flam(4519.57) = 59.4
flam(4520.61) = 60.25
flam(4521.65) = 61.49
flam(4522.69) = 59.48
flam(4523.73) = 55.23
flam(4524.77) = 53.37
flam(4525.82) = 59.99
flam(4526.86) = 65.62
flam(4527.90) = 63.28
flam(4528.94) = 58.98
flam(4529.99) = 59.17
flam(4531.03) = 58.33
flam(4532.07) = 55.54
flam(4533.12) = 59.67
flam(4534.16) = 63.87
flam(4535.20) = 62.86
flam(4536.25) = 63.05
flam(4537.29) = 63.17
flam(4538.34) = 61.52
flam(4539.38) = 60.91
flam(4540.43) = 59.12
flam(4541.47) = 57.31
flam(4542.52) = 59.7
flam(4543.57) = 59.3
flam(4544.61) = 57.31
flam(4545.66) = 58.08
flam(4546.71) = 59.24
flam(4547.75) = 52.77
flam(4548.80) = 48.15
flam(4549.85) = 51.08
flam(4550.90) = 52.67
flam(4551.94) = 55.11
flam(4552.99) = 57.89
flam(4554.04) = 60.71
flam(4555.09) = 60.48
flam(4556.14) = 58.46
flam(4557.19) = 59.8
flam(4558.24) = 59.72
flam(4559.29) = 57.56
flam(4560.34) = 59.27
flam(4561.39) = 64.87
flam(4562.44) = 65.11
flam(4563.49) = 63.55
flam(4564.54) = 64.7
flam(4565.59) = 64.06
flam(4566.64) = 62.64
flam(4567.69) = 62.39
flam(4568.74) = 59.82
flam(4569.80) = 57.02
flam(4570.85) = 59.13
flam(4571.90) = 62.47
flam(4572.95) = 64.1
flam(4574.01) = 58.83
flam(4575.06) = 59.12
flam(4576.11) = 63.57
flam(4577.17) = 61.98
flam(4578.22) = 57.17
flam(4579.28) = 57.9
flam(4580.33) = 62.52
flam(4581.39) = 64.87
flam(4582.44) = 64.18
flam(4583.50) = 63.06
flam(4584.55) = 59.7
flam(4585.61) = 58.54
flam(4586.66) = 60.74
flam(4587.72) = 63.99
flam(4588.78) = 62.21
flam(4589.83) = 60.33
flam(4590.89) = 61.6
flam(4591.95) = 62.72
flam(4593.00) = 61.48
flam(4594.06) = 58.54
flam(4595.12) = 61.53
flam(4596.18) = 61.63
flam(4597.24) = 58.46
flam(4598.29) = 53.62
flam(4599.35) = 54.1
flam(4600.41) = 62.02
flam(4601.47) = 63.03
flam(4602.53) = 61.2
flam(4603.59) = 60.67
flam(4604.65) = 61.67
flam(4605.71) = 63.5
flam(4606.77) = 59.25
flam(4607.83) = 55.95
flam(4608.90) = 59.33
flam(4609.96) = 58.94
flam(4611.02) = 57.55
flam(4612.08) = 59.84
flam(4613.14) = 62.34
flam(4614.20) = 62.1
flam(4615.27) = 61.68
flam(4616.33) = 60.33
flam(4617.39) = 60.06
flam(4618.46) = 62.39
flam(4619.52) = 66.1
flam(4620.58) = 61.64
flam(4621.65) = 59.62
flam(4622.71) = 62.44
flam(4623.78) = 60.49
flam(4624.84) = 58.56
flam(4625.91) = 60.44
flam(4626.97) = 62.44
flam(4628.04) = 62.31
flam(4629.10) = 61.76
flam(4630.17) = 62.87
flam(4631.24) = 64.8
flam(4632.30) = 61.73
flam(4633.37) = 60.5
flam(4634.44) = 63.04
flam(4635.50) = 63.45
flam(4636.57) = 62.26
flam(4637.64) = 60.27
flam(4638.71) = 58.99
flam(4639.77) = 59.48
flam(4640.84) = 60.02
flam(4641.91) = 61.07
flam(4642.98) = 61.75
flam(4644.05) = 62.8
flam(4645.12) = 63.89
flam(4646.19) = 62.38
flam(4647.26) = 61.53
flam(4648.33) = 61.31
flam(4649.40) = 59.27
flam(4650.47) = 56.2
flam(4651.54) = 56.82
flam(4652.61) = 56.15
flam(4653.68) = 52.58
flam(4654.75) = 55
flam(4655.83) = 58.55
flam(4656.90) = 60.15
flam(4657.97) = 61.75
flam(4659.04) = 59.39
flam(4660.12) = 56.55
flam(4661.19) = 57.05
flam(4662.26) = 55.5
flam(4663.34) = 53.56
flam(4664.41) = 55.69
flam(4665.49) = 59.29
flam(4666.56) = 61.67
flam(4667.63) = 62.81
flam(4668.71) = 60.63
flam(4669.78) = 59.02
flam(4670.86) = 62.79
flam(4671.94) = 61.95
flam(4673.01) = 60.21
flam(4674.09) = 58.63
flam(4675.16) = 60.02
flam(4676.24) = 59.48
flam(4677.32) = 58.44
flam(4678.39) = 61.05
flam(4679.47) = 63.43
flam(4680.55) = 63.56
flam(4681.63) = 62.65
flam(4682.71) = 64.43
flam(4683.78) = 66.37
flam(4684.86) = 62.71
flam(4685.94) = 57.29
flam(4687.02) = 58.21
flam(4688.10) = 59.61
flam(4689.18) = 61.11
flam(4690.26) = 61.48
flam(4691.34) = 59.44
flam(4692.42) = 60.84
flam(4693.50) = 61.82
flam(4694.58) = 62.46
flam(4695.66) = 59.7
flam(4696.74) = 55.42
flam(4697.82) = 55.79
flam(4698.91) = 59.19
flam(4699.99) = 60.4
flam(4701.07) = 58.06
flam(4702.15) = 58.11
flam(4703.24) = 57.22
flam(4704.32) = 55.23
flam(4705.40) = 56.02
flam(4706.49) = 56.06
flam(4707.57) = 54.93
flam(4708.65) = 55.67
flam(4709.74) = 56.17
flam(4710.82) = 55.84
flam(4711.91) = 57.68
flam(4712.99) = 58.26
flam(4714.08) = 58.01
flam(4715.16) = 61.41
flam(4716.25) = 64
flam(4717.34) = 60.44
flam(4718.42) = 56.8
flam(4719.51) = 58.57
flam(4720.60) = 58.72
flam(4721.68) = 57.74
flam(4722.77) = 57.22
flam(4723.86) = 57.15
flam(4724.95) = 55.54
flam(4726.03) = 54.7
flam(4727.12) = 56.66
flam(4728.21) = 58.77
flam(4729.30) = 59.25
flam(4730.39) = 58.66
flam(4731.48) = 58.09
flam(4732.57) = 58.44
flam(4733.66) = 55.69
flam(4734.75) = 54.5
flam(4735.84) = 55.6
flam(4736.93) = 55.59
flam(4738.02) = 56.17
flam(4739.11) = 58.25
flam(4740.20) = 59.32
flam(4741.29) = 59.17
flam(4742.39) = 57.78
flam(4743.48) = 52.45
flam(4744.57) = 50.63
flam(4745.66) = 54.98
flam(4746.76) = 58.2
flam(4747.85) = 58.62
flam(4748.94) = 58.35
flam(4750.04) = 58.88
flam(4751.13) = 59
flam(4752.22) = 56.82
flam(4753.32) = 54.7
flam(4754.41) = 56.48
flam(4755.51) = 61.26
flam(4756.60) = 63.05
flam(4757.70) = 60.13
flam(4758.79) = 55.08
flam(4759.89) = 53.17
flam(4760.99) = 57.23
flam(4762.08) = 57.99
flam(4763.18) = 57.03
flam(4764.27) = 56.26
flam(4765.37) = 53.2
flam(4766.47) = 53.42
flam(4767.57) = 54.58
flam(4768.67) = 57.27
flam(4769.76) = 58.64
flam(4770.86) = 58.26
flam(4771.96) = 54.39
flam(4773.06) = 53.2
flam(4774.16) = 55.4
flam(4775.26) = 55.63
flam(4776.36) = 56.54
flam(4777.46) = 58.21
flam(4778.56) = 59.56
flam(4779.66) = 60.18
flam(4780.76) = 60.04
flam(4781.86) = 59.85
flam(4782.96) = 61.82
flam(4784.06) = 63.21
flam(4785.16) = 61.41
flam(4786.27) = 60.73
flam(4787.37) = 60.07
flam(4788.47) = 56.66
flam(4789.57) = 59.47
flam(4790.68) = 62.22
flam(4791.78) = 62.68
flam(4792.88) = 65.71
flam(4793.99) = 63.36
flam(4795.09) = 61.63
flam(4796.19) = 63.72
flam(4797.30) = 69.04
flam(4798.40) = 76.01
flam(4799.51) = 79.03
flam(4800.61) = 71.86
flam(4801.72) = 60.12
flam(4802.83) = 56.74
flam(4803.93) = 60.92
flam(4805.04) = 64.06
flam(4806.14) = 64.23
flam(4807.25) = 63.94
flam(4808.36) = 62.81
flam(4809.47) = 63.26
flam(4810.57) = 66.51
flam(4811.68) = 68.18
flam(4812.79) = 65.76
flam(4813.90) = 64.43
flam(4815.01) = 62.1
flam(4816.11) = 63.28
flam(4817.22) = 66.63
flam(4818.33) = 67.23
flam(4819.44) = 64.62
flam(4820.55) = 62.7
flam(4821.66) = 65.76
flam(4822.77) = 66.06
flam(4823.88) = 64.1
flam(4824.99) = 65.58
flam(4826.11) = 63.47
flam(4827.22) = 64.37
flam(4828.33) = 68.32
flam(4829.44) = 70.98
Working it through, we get -141.8 Ang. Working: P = 4525.82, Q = 4667.63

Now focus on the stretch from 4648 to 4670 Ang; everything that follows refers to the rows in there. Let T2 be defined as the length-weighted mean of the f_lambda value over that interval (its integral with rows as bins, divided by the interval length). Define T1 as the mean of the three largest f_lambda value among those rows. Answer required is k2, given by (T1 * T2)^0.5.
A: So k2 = 60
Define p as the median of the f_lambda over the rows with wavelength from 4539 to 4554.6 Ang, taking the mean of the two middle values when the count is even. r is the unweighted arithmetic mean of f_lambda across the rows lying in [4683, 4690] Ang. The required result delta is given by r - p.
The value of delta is 3.0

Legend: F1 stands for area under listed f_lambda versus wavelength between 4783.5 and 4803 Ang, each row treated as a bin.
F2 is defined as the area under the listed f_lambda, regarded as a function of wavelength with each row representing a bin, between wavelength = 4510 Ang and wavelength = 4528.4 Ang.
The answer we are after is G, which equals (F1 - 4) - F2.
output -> 136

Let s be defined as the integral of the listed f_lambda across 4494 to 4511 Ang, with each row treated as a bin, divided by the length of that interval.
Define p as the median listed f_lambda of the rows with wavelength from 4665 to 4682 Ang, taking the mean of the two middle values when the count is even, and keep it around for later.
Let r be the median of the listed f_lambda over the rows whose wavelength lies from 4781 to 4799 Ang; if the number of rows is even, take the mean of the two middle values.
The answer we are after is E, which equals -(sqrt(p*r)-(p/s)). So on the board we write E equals -60.4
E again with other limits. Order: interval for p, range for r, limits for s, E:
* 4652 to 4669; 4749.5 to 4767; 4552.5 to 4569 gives -56.4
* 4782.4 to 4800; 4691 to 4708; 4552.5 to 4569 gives -59.2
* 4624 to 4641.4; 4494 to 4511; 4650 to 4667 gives -59.7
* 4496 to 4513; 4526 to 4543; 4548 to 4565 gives -59.4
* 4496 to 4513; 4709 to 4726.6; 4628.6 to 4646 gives -58.1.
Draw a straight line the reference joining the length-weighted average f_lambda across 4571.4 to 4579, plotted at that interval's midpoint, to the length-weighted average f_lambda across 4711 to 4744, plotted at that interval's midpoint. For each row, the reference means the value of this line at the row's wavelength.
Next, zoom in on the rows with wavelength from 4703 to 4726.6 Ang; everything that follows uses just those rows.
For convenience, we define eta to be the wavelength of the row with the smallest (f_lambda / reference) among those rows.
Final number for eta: 4707.57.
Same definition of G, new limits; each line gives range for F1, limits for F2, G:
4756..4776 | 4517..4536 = -15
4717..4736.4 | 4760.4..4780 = 2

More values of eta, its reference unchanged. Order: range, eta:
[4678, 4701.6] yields 4696.74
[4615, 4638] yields 4624.84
